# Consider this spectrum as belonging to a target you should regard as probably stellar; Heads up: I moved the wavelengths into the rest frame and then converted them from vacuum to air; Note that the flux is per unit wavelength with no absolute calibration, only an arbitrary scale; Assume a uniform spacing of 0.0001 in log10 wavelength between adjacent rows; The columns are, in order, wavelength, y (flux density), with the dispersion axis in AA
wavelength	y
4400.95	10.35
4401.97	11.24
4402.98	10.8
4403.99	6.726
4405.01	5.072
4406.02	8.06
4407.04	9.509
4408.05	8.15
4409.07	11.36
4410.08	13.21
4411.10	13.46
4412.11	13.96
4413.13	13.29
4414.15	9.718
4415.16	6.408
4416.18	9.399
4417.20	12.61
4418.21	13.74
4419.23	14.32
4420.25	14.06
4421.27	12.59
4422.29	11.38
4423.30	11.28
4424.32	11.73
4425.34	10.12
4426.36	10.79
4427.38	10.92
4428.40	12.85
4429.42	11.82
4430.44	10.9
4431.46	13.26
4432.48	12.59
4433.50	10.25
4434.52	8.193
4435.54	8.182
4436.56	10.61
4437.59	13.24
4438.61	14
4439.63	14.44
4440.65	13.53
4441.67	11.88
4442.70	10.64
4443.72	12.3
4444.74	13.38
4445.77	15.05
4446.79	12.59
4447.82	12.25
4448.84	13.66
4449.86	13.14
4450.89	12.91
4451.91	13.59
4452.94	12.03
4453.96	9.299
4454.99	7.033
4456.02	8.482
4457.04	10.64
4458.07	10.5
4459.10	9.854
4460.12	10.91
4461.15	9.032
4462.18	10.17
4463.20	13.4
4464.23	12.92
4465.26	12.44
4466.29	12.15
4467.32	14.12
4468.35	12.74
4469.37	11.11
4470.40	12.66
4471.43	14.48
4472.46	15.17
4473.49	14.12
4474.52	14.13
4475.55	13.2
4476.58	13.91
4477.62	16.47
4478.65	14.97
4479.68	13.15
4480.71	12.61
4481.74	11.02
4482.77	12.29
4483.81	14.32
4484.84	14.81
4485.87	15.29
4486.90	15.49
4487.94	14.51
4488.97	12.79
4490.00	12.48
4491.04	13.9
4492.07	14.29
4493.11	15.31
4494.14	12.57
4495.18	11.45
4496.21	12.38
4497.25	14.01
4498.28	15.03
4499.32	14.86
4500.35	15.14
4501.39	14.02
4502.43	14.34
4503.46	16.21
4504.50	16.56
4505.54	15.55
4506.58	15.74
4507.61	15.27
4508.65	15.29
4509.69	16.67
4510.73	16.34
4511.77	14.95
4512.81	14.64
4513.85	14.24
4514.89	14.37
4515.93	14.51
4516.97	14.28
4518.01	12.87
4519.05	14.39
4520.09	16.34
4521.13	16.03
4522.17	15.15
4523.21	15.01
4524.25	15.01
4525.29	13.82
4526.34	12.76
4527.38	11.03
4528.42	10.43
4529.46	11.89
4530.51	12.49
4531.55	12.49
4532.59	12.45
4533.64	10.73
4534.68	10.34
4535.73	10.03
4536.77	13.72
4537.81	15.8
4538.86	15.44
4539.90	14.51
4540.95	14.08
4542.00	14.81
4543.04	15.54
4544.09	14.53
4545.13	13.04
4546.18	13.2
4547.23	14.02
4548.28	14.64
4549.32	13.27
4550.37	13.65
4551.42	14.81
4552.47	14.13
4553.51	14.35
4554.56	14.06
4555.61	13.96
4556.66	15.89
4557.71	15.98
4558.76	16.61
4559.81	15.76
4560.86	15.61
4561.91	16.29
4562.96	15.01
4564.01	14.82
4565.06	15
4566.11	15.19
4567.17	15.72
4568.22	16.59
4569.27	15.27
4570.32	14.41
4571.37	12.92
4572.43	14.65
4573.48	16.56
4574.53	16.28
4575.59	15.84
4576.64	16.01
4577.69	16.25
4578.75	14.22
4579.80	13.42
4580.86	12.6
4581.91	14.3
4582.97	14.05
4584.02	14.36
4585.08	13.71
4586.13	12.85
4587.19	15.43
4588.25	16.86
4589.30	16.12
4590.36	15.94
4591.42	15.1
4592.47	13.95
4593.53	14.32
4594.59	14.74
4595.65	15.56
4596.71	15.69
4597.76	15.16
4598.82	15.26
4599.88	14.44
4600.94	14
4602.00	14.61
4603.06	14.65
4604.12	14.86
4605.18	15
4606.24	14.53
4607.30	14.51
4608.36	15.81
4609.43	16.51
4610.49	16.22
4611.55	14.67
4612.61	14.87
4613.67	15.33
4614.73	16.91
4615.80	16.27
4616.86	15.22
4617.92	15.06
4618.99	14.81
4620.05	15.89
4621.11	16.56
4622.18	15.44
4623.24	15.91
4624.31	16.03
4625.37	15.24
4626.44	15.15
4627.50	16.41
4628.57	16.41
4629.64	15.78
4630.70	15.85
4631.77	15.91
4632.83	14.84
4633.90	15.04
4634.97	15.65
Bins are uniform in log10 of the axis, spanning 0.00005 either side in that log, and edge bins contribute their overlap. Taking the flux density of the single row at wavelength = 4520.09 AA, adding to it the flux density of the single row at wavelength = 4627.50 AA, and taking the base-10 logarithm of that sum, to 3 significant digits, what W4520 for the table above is 1.52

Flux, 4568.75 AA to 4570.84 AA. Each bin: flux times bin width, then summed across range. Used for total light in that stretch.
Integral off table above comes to 31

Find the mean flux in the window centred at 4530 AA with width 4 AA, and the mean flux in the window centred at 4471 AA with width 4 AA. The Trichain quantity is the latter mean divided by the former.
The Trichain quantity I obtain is 1.1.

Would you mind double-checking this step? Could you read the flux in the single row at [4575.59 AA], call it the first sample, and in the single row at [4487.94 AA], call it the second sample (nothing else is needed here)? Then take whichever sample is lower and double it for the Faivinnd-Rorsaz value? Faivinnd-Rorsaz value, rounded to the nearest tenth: 29.0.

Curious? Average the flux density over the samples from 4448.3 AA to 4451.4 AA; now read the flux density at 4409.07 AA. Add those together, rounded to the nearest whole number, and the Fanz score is 25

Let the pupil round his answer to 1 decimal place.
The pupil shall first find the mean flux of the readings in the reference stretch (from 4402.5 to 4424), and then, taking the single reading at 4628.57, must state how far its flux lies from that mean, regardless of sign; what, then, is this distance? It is 5.5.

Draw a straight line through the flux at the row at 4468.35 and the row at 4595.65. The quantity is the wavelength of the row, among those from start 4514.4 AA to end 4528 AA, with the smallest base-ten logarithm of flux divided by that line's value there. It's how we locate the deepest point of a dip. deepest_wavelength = 4527.38 AA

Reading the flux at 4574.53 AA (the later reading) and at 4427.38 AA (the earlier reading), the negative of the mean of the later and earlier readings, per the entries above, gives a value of -13.6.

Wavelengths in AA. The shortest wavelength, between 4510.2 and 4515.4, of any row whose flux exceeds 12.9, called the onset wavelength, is 4510.73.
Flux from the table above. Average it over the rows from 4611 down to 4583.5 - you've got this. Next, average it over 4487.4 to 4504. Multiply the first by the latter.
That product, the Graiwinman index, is 209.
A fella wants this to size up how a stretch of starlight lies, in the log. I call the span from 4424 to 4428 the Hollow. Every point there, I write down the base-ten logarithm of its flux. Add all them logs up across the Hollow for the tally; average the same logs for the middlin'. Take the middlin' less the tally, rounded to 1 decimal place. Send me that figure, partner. -3.1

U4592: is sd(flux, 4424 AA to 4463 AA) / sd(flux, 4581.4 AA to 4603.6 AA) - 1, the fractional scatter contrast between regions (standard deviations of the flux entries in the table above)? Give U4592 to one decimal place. 1.1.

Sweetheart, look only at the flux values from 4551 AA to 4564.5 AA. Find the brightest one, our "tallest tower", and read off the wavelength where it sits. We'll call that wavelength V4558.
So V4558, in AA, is 4558.76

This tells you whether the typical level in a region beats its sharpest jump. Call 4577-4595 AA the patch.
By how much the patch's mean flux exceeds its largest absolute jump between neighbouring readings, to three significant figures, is 12.0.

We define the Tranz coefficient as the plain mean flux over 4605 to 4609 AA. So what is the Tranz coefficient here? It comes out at 15.0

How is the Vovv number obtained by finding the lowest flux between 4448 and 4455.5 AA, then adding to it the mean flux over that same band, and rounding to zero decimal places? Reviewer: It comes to 19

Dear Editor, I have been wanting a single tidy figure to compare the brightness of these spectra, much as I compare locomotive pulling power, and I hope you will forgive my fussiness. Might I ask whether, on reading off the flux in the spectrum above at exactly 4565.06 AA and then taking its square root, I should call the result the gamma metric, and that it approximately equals 3.87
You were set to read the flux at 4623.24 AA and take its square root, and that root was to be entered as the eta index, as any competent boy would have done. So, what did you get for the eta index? 3.99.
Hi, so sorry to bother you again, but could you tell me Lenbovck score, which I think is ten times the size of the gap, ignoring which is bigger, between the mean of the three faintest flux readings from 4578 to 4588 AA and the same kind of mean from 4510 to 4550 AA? 27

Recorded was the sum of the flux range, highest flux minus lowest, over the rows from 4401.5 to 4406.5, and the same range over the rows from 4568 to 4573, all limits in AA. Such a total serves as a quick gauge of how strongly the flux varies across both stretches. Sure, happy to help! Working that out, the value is 10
